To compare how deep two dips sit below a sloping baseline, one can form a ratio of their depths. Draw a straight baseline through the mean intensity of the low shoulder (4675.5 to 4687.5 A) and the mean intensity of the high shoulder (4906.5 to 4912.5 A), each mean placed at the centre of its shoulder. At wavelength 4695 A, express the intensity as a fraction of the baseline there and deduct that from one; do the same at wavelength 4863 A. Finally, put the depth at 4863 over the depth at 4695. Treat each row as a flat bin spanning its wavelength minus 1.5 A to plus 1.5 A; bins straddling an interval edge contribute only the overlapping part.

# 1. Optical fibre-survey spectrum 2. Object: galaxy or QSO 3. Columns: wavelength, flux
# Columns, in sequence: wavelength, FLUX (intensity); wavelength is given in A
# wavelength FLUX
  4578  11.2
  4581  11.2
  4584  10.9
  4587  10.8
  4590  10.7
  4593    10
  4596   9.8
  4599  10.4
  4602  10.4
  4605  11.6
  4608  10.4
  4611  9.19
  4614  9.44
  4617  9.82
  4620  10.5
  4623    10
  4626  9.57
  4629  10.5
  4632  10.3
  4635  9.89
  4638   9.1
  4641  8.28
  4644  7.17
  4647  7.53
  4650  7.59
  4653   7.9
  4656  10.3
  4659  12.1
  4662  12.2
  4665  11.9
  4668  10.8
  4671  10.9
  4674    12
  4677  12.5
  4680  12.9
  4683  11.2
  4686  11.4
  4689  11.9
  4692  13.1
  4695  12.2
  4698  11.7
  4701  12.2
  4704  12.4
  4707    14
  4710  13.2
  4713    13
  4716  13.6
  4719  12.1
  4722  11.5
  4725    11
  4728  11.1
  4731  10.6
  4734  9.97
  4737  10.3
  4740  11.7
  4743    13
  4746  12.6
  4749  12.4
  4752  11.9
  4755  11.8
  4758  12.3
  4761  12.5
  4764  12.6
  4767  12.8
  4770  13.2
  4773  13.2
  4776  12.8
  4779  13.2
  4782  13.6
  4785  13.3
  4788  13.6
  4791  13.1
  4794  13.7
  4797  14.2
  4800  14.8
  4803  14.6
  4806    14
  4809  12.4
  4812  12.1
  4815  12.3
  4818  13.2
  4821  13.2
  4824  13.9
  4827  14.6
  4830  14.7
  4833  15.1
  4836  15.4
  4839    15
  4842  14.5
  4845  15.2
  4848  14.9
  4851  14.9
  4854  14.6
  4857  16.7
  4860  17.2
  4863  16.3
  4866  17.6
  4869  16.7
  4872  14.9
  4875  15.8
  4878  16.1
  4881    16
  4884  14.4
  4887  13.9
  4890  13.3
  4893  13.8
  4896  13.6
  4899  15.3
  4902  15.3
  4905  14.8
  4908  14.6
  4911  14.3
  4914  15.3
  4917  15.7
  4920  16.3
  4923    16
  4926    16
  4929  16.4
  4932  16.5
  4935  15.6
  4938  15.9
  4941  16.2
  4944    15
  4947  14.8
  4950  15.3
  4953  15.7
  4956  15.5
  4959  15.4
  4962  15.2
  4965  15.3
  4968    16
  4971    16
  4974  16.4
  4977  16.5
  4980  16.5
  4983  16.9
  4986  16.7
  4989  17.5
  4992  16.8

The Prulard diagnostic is 37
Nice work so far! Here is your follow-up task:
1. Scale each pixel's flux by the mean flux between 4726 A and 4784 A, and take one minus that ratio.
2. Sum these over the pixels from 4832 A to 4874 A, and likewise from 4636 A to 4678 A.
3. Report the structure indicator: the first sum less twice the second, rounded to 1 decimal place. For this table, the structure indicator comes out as -9.0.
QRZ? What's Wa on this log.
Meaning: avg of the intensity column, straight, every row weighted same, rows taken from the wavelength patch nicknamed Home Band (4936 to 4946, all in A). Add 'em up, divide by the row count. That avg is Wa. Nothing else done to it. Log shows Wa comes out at 15.7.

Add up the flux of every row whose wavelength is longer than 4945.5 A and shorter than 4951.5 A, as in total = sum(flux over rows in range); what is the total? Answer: 30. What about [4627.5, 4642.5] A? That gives 48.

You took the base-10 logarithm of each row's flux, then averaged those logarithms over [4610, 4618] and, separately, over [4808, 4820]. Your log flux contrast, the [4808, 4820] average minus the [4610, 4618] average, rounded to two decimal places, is 0.12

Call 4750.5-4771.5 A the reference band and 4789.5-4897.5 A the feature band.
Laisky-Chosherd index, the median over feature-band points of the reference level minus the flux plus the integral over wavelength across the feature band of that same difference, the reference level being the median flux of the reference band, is -232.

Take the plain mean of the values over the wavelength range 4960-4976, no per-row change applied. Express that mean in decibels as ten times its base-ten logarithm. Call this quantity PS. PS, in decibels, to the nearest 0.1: 12.0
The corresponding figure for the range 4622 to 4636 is 10.0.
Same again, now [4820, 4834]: 11.6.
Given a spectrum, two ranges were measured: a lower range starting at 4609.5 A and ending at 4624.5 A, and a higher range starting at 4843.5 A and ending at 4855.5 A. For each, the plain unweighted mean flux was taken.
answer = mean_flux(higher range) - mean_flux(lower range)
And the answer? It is 5.11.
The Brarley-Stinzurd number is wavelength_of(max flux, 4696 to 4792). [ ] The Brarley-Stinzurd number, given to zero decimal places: 4707 A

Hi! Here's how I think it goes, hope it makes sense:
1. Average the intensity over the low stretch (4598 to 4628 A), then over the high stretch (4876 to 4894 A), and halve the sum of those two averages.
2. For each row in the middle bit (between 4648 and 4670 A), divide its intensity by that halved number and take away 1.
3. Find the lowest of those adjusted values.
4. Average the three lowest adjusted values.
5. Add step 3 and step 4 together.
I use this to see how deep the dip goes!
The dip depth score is -0.69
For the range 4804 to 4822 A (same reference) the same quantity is -0.03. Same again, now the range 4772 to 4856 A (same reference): -0.03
